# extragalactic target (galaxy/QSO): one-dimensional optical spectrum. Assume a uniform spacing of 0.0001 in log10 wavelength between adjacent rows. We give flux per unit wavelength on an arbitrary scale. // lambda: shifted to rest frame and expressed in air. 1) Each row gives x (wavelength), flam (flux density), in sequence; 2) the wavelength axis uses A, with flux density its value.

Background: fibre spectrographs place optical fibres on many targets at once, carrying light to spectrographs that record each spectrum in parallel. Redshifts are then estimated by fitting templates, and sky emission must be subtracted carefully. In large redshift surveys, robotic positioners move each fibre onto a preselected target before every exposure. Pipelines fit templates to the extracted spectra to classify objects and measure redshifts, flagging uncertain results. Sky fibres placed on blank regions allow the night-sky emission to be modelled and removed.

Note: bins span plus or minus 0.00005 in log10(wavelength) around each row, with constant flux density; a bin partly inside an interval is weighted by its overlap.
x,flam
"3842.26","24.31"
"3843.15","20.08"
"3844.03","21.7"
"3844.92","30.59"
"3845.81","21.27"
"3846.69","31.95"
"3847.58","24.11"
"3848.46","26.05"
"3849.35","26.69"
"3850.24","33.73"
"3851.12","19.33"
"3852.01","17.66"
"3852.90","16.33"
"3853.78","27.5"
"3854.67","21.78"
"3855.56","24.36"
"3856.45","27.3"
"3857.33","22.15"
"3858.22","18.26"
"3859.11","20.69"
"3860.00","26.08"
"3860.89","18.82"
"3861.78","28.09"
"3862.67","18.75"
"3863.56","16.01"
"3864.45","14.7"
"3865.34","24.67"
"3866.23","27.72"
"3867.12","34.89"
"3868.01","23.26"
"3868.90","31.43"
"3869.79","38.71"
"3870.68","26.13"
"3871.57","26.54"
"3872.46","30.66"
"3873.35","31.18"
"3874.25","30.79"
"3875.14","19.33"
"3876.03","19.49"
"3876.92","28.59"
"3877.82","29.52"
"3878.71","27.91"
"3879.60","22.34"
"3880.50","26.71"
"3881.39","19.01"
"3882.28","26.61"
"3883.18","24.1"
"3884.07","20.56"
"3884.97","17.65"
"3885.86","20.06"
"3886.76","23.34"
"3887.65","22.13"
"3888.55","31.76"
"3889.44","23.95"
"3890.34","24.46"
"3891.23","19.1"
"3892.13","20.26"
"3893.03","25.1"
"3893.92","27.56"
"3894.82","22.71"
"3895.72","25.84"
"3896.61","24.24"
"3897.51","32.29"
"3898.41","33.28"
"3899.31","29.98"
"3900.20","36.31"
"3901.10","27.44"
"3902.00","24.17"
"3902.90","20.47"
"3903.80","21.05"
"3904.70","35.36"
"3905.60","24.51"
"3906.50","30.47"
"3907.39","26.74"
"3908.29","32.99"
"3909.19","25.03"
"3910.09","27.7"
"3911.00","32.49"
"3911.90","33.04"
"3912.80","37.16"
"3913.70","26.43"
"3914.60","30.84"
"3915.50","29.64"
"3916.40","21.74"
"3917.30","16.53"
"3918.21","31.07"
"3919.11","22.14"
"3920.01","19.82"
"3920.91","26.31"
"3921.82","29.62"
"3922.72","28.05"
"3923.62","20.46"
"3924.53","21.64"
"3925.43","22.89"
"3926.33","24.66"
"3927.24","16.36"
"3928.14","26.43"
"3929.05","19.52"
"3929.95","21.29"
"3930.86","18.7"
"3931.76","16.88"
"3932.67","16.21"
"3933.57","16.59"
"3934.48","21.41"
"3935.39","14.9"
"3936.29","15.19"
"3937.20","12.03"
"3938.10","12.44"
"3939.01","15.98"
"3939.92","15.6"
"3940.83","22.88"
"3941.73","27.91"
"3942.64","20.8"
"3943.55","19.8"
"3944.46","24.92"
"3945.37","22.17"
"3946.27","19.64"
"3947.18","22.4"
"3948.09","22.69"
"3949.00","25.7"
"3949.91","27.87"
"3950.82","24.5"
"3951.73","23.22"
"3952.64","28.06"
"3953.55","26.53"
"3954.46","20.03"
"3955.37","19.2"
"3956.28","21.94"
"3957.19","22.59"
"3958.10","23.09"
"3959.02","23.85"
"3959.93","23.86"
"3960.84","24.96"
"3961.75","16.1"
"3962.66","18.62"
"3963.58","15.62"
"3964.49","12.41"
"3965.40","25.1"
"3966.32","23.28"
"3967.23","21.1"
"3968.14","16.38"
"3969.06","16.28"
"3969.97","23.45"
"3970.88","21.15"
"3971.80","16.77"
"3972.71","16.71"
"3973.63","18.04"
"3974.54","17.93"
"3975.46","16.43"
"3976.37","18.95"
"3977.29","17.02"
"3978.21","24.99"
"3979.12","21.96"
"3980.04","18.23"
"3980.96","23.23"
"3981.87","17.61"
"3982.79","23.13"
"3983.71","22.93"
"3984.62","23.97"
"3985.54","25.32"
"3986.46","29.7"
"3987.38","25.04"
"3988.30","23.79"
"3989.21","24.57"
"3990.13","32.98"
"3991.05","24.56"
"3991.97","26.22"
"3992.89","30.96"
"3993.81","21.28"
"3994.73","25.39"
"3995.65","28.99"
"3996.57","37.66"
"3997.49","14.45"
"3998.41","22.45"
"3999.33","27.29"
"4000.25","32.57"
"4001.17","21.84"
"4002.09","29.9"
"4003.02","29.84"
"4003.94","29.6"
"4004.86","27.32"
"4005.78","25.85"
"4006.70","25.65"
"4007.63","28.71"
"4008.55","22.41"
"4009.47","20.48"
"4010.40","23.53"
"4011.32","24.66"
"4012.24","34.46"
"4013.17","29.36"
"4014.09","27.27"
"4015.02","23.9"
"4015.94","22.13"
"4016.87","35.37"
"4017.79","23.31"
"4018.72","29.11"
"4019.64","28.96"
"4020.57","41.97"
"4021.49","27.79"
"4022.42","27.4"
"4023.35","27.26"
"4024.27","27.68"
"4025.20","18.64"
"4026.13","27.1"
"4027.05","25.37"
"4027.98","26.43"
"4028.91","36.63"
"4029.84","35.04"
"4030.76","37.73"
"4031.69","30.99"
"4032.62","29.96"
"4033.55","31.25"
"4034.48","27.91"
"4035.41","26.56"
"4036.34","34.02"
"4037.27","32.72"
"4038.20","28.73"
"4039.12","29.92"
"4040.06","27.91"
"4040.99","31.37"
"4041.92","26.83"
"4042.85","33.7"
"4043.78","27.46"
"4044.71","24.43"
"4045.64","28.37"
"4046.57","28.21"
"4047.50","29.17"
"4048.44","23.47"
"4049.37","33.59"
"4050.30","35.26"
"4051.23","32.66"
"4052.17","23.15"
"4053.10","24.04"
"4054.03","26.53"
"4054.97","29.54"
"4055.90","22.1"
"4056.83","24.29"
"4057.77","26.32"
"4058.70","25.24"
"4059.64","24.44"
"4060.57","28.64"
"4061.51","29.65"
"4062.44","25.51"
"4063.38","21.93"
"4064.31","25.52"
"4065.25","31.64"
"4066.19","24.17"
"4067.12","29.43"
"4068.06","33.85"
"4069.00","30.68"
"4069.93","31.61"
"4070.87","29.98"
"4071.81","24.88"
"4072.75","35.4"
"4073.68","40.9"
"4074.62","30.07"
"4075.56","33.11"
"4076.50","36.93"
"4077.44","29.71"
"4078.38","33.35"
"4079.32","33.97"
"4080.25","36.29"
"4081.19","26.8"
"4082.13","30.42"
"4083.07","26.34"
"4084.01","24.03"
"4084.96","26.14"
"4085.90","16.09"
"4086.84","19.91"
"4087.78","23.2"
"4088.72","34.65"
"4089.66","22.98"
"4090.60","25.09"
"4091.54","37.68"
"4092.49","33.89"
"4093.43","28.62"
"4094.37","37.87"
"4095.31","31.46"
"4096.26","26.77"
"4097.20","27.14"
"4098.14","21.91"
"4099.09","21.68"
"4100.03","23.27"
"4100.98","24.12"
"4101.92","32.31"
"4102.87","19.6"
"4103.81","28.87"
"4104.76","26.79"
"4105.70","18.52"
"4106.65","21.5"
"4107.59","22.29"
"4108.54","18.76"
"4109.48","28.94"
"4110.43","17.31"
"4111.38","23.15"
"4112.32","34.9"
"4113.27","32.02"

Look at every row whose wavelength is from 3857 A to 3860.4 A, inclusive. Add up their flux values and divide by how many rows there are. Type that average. 22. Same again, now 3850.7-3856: 21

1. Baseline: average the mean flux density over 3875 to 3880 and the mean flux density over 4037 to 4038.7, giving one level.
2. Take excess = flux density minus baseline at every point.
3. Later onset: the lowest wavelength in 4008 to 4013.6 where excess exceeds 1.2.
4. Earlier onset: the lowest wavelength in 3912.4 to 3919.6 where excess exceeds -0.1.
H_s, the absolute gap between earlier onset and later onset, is 99.4 A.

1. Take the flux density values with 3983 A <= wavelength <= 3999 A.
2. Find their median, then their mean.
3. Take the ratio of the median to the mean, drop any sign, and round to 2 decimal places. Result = 0.97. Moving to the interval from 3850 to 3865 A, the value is 0.95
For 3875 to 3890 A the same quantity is 0.98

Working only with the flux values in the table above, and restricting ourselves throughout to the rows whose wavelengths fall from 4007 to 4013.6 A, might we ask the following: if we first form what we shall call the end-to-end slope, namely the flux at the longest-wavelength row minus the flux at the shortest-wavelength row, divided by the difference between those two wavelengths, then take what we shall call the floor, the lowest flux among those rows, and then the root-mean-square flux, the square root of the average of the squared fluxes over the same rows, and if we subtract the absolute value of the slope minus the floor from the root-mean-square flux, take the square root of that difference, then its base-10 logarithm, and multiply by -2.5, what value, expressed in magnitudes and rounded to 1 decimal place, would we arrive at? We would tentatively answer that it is -1.0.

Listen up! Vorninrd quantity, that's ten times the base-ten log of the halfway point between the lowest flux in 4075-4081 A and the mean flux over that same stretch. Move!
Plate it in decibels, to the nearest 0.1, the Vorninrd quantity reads 15.0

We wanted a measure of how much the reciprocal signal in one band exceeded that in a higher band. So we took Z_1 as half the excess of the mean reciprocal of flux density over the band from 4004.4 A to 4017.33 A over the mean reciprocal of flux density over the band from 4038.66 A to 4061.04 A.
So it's 0.0010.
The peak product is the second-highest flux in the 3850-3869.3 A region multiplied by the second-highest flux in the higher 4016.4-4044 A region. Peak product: 1273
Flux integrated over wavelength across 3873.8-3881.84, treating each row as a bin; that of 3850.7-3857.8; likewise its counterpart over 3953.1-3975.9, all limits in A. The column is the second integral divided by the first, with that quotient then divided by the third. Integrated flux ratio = 0.0017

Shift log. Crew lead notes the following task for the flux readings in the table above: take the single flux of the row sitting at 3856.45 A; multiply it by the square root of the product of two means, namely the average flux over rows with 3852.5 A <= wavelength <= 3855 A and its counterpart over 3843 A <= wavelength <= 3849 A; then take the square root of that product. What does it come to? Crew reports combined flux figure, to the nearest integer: 25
